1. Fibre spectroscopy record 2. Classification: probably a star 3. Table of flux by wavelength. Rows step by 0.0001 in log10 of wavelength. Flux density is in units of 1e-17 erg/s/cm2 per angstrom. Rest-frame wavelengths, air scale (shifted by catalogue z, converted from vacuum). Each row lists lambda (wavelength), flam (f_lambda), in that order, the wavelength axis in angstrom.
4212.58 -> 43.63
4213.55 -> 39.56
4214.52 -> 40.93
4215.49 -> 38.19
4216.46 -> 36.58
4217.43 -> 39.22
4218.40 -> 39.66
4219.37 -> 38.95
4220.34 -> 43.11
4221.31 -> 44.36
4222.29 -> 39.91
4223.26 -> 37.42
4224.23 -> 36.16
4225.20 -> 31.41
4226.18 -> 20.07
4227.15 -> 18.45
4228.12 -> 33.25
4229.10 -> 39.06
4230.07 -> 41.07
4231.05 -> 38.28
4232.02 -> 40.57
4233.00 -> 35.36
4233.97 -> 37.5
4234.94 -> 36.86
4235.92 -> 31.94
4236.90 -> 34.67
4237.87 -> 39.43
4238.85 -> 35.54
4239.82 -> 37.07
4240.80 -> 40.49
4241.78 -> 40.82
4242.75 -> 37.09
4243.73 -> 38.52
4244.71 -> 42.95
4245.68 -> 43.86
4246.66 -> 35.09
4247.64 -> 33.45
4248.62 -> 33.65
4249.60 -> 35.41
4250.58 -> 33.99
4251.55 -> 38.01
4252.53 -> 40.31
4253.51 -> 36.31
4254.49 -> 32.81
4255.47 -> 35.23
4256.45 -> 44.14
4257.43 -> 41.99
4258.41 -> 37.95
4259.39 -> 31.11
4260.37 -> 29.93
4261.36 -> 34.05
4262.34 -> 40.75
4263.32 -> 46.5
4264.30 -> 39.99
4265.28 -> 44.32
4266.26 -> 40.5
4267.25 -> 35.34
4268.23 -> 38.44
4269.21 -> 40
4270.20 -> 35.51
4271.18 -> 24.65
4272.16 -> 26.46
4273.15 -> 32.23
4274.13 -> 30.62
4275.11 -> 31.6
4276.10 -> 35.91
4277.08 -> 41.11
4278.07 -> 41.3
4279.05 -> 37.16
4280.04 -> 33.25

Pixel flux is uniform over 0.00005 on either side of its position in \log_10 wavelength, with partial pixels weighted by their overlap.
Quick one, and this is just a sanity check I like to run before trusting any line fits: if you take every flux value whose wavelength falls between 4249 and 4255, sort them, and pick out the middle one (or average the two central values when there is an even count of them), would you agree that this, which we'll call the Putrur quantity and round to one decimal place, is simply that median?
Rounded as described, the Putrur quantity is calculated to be 35.9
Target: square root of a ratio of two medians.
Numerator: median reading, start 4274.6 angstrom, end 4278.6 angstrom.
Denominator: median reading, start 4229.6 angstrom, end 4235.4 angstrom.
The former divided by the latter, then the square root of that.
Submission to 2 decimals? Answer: 1.01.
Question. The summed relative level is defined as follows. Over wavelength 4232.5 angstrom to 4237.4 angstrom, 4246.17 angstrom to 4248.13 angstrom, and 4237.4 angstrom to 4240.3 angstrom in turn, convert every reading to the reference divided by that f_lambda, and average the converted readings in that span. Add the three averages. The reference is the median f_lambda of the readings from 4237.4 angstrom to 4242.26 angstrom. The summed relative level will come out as 3.33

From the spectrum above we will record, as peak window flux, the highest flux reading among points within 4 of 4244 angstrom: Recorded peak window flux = 43.86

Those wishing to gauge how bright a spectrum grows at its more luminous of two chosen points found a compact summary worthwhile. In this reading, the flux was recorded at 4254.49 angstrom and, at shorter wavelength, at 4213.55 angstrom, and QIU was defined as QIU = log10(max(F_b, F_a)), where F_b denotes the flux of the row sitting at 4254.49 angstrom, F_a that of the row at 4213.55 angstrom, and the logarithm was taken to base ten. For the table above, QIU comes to 1.60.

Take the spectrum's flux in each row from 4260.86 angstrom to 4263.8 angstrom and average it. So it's 40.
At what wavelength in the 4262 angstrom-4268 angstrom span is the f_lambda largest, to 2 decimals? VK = 4263.32 angstrom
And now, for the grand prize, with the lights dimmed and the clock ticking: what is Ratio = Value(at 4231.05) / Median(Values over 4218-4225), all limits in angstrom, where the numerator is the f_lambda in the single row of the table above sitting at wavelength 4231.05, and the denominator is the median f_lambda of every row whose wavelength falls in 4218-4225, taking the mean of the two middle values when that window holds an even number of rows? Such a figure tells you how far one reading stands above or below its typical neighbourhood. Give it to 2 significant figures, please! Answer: 0.97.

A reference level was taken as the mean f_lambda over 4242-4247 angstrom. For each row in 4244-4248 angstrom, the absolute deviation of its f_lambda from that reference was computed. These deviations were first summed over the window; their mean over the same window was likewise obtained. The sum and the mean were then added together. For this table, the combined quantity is 23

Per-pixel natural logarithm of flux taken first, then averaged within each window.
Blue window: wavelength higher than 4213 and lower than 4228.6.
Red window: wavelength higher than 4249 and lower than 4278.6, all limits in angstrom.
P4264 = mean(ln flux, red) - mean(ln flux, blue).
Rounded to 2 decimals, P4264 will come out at 0.03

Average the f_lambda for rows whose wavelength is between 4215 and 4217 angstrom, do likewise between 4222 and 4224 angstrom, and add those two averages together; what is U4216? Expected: 76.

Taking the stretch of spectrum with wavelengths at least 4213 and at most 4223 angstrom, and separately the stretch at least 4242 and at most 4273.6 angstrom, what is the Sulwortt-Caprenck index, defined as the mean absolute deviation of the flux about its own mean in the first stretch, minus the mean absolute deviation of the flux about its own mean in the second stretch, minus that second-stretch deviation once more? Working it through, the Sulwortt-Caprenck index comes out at -6.5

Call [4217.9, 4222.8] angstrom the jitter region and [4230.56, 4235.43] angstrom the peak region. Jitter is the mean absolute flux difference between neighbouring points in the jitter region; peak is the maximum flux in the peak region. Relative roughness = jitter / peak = 0.065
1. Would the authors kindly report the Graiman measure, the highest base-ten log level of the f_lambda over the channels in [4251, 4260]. 1.64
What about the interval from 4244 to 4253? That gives 1.64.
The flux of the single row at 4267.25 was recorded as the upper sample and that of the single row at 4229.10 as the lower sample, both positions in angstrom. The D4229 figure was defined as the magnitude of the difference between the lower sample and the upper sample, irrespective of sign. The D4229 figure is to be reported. 3.7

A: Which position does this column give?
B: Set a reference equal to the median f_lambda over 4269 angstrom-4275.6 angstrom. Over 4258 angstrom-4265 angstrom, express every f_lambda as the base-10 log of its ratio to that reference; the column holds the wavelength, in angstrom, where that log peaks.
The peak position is 4263.32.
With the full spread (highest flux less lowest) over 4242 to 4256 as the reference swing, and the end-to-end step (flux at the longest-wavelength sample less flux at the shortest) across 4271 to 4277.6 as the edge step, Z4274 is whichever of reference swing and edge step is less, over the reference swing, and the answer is 1.00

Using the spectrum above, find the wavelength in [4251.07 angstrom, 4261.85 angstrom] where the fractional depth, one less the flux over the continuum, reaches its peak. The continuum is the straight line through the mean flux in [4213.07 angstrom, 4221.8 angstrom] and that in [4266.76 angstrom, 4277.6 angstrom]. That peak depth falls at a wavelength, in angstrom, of 4260.37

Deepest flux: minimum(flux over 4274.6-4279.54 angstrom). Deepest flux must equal 31.6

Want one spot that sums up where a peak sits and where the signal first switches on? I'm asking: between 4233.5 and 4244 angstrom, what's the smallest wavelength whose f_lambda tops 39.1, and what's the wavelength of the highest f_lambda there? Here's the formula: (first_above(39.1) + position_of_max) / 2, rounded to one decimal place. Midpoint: 4239.8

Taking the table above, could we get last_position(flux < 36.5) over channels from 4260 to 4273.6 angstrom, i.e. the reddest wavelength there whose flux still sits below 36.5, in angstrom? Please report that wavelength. 4273.15 angstrom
